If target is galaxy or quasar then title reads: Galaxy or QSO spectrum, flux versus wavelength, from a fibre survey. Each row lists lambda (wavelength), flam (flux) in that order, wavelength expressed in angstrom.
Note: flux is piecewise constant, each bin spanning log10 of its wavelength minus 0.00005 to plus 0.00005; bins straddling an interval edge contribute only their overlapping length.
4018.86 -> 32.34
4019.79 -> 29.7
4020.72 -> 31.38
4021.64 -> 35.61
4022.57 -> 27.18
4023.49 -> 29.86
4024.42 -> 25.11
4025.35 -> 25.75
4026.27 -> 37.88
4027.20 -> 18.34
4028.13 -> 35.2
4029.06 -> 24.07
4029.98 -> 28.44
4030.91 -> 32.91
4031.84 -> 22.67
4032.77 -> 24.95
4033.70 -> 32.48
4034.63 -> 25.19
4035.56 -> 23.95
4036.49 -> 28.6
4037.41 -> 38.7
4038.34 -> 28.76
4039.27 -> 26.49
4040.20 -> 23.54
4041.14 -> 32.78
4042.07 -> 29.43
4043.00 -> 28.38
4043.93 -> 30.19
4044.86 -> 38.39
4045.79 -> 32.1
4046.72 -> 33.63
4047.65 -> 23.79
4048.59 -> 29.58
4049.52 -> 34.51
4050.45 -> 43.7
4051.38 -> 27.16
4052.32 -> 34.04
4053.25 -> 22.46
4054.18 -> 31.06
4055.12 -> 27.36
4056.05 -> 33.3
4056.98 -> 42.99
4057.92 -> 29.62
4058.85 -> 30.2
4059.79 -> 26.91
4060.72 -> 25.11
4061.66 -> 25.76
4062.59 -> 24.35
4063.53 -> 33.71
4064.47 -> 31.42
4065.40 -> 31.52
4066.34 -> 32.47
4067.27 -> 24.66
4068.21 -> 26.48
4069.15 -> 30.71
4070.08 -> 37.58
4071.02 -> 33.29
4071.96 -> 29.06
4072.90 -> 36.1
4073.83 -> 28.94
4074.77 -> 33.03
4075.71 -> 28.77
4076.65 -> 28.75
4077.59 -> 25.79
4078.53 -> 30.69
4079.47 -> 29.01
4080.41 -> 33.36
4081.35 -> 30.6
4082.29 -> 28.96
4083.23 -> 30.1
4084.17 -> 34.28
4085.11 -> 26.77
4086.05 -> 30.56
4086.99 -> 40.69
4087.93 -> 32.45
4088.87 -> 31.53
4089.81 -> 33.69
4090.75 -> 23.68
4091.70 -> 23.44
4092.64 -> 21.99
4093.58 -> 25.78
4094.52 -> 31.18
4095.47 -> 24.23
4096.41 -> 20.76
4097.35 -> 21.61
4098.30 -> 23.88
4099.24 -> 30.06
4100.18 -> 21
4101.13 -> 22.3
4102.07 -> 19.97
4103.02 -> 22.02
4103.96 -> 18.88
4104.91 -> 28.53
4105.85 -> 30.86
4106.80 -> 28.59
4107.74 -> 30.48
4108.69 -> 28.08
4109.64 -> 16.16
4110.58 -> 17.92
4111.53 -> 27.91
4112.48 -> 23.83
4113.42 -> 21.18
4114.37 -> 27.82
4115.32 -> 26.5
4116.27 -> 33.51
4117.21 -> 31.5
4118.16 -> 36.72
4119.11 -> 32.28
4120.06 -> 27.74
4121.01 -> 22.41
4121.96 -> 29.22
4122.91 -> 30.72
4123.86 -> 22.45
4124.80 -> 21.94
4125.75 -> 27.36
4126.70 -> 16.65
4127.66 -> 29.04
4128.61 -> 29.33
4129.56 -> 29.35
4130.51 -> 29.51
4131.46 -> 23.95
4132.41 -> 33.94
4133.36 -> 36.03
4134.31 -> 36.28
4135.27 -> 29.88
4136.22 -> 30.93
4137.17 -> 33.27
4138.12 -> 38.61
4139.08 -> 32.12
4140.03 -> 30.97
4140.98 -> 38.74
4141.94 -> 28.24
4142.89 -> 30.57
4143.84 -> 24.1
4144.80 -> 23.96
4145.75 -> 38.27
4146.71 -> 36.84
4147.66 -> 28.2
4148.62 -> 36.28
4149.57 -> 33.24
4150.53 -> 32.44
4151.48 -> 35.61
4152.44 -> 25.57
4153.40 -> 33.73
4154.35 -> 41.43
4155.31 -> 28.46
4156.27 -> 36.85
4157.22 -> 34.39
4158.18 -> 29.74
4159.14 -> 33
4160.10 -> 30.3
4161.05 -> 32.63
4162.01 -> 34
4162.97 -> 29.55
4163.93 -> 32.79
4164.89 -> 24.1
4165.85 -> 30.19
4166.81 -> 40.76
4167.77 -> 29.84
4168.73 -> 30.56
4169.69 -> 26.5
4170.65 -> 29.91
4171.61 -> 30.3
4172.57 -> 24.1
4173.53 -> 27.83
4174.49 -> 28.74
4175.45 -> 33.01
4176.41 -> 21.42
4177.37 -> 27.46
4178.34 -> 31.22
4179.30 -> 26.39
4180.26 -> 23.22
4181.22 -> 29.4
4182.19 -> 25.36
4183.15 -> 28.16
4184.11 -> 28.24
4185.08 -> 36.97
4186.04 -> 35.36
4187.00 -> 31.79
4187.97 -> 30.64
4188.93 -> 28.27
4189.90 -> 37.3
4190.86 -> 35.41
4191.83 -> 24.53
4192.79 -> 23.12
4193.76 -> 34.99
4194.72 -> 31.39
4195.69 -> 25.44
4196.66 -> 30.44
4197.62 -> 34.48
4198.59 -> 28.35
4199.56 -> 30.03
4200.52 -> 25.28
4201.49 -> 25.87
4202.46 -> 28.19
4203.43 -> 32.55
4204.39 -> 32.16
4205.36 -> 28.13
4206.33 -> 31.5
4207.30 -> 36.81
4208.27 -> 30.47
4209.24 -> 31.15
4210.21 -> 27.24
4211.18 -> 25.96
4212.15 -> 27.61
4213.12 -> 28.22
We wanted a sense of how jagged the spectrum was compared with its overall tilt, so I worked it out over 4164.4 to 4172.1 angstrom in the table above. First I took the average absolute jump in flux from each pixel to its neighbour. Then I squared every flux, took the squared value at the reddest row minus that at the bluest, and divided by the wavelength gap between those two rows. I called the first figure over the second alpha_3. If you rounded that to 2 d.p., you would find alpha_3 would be 0.10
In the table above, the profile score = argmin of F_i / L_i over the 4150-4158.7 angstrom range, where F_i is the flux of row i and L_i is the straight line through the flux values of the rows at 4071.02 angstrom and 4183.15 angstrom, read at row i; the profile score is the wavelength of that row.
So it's 4152.44 angstrom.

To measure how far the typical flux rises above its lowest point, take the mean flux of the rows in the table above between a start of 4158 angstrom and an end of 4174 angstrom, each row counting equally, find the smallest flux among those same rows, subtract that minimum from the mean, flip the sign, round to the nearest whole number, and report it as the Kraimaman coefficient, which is -6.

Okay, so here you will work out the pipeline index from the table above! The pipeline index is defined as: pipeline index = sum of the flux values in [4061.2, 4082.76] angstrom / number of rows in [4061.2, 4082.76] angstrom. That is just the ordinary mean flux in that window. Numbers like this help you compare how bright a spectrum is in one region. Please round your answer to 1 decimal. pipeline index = 30.2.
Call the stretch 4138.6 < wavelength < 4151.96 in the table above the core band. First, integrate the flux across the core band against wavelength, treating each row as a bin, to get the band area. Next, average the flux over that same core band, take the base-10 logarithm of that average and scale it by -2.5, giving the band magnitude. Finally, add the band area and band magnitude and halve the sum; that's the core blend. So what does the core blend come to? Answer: 213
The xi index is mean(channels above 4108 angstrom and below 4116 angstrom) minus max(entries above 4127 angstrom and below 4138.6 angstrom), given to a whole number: -15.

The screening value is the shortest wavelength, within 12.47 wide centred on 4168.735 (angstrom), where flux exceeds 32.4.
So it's 4163.93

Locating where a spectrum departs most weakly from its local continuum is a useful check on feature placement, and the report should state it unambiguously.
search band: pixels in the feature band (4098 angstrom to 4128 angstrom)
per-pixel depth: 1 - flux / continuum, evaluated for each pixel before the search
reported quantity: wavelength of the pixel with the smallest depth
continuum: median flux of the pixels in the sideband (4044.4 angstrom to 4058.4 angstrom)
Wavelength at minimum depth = 4118.16 angstrom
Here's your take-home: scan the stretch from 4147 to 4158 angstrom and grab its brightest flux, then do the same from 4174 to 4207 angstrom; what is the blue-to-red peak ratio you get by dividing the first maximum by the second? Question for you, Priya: 1.11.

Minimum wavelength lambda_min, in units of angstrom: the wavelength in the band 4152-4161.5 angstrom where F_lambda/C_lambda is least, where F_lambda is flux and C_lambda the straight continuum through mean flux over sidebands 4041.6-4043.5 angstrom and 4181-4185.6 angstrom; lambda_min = 4152.44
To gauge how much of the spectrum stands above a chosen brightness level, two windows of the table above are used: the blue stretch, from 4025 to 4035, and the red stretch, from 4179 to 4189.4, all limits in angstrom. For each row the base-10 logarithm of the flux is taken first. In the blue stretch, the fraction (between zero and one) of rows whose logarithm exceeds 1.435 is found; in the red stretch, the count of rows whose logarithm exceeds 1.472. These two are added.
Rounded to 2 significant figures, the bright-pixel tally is 4.5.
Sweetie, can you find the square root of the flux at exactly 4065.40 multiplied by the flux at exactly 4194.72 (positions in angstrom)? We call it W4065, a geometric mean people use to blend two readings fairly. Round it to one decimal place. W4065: 31.5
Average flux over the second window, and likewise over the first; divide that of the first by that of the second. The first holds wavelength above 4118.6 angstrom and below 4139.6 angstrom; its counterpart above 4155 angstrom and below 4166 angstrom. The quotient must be 0.93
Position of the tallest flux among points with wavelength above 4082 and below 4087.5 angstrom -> 4086.99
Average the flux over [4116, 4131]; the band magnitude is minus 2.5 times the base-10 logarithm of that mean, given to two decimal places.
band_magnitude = -3.62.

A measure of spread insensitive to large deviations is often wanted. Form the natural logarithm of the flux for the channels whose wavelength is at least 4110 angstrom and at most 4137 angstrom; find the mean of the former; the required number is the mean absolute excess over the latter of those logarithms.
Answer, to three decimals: 0.155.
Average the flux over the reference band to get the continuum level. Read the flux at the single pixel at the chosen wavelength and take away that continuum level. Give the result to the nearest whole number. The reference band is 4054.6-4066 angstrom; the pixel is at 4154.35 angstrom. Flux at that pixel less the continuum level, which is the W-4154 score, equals 11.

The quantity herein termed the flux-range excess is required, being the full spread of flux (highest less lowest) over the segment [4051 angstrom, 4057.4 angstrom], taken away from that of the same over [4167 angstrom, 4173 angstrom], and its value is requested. -14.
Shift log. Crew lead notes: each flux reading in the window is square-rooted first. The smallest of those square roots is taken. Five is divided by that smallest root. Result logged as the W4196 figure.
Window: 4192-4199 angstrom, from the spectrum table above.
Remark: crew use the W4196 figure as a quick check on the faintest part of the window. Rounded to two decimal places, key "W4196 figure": 1.04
